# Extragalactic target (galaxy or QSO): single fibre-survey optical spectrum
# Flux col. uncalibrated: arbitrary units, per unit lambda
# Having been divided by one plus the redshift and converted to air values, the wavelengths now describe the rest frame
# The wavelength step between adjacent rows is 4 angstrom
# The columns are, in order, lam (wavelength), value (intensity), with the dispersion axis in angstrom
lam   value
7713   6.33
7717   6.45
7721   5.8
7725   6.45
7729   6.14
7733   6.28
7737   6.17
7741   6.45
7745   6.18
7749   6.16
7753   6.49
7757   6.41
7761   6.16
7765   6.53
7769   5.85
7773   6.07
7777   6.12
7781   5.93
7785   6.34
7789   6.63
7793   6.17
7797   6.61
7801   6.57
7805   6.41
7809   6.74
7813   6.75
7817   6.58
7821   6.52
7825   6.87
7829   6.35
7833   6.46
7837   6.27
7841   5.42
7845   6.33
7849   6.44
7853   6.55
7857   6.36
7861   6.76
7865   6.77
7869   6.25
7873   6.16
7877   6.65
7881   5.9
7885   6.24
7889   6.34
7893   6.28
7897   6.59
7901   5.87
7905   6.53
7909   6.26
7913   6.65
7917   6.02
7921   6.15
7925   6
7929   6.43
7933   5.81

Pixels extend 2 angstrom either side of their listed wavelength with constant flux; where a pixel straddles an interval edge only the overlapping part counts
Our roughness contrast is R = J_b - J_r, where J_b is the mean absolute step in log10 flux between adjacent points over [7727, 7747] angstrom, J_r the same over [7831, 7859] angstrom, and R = -0.015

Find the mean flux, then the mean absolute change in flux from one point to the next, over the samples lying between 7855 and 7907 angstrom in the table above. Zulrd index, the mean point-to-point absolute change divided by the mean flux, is 0.058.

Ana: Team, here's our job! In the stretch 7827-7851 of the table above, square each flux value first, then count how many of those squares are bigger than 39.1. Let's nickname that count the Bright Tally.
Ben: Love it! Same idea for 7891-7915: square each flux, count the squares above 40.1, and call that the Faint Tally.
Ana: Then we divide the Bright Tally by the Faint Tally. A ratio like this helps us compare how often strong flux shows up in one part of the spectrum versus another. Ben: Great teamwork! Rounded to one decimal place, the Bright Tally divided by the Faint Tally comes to 1.7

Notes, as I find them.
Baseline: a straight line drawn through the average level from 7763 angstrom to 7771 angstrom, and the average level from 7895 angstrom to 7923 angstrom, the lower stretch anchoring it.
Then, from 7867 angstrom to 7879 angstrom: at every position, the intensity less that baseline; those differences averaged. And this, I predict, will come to 0.08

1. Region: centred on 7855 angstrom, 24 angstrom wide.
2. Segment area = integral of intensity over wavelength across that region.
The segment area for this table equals 157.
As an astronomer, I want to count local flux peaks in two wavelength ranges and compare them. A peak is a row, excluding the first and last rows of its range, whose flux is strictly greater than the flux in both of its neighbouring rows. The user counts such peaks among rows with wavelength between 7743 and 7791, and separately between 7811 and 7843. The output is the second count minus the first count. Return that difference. -1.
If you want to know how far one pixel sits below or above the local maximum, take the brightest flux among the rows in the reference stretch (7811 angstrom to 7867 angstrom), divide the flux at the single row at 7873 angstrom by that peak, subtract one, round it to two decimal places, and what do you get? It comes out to -0.10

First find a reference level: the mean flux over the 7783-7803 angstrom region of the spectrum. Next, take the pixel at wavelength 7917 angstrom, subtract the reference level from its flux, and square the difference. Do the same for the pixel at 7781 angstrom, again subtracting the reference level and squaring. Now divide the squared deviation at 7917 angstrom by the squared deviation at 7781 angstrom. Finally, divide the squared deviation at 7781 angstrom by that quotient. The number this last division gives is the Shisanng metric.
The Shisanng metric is 0.41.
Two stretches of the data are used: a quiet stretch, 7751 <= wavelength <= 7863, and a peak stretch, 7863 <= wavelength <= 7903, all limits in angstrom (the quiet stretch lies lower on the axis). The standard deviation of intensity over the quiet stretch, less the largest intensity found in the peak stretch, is -6.46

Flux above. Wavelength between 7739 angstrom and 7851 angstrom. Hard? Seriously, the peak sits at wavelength 7825 angstrom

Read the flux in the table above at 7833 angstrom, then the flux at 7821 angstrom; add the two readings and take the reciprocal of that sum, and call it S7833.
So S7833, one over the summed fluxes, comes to 0.0770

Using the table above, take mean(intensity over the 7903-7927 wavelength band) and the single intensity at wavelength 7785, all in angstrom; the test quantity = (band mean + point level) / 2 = 6.30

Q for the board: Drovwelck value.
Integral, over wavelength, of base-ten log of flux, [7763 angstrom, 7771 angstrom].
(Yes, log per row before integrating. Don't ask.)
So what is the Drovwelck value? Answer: 6.3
